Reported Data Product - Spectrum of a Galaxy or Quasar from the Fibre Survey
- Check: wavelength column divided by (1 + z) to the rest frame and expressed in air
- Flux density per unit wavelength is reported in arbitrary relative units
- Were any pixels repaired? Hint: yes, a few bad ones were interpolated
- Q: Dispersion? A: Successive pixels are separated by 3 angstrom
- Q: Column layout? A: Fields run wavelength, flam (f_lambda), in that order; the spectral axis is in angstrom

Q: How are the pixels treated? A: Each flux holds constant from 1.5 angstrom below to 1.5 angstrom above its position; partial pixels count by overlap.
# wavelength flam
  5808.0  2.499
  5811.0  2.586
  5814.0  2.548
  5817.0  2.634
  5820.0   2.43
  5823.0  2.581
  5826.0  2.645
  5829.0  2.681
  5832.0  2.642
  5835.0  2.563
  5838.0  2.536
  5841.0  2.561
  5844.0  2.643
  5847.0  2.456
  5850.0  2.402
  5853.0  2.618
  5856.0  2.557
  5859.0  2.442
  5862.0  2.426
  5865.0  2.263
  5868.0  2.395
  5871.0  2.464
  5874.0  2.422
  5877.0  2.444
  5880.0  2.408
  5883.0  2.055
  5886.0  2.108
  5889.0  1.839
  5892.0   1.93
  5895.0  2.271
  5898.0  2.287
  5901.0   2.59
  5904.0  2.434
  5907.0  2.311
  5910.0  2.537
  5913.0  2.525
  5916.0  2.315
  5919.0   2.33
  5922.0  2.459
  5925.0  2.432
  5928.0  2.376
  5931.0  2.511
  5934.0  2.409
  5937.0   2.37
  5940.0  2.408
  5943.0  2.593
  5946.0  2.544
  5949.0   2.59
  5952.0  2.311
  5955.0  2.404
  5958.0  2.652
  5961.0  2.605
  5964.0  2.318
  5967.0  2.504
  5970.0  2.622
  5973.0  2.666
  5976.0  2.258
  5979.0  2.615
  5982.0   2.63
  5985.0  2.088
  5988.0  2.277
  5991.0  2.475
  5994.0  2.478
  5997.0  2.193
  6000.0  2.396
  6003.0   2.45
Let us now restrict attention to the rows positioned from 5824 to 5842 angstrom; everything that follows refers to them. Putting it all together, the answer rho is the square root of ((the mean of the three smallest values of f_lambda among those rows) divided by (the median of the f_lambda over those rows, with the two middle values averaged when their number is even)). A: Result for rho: 0.991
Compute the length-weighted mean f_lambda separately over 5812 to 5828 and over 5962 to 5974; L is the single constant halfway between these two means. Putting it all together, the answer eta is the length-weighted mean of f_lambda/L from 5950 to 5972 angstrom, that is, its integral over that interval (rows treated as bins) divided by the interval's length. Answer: 0.98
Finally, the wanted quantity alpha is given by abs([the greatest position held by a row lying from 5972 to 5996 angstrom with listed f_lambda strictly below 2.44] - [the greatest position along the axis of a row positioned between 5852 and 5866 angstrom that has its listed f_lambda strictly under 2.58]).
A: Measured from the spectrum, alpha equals 123 angstrom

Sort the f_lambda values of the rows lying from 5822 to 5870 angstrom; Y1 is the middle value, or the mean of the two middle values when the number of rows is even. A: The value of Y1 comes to 2.56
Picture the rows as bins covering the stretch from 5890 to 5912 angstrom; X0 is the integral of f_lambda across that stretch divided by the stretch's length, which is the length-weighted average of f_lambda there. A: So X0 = 2.33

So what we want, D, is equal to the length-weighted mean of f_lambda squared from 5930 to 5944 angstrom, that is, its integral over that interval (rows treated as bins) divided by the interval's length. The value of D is 6.0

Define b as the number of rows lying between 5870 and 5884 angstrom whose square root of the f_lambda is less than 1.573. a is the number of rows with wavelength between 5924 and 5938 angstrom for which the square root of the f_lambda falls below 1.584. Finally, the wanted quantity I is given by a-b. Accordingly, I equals -1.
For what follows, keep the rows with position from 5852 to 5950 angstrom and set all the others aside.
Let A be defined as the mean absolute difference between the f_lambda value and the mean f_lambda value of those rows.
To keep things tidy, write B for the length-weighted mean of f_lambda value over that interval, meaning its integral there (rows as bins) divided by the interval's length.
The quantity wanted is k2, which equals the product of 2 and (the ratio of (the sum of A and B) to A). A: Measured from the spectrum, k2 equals 39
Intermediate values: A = 0.130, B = 2.38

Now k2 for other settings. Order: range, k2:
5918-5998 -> 42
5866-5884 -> 48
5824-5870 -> 53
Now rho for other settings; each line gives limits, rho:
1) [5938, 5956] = 0.979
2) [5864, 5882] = 0.988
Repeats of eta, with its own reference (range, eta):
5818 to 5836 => 1.02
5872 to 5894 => 0.86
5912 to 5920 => 0.94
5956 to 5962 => 1.02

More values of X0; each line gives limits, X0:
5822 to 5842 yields 2.60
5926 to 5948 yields 2.46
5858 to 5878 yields 2.41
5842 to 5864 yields 2.50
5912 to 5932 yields 2.42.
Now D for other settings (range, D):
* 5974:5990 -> 5.7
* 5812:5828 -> 6.6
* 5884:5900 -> 4.5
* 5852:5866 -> 6.1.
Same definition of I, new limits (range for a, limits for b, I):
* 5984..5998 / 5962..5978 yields 3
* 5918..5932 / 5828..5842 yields 4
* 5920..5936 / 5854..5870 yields 0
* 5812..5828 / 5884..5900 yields -4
